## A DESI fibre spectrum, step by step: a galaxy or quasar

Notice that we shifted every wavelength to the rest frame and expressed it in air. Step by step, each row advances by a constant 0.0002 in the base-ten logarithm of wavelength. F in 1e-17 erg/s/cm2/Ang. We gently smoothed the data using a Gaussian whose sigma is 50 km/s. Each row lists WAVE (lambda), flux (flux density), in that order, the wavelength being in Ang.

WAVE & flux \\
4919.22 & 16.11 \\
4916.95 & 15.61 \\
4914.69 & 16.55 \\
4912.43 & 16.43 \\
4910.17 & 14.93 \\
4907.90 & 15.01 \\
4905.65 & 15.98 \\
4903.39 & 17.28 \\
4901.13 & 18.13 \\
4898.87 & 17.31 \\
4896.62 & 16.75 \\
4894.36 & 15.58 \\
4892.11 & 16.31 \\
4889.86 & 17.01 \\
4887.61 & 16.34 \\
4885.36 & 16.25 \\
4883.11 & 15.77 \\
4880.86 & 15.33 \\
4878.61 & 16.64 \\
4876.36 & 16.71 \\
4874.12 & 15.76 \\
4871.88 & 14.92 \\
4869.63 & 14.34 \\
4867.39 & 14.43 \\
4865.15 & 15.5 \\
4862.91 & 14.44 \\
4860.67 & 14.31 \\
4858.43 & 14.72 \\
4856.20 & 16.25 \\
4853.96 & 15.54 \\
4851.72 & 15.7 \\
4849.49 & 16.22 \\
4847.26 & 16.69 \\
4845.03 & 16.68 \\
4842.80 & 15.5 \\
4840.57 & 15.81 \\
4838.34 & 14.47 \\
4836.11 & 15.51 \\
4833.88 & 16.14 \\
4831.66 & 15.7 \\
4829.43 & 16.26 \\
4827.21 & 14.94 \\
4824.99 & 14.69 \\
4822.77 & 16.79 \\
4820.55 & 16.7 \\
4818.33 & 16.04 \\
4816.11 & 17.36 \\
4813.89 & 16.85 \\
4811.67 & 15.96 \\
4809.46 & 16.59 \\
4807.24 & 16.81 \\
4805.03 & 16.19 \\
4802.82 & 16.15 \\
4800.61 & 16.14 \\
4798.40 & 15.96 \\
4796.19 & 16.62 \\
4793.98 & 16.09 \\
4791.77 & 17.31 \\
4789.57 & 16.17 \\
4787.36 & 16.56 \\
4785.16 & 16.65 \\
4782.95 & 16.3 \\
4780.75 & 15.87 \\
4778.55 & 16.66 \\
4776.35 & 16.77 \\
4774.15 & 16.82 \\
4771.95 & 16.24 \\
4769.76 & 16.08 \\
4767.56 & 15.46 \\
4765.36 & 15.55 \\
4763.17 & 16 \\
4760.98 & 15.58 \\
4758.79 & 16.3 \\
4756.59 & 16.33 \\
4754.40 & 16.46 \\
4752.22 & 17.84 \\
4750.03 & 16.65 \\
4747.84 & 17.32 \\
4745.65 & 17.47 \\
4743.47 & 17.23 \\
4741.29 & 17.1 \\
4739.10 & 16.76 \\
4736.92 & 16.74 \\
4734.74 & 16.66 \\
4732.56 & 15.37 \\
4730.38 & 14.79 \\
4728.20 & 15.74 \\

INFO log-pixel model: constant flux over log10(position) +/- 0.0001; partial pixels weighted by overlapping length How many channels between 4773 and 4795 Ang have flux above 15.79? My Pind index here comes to 10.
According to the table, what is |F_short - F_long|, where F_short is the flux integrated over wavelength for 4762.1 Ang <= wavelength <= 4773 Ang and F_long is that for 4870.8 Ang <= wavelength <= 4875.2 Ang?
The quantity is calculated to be 105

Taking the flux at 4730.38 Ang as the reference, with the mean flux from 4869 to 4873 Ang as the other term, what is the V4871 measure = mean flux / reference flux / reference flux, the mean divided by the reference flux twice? 0.067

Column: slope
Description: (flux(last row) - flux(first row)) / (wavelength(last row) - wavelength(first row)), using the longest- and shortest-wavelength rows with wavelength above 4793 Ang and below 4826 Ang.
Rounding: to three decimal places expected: -0.045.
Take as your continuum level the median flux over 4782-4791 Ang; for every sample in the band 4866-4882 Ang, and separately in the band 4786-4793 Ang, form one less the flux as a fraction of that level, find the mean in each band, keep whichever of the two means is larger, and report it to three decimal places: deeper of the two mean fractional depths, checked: 0.060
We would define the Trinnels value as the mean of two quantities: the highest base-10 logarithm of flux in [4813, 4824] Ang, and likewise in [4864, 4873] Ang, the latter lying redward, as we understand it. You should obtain 1.21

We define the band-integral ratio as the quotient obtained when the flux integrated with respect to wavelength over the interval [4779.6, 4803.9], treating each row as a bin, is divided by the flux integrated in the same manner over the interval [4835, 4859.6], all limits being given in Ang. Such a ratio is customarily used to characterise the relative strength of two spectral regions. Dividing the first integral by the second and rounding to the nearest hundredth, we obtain 1.03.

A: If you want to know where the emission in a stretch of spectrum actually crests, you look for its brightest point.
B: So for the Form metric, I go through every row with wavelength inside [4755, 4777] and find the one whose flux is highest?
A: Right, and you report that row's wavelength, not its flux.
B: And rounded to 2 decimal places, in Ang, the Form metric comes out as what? 4774.15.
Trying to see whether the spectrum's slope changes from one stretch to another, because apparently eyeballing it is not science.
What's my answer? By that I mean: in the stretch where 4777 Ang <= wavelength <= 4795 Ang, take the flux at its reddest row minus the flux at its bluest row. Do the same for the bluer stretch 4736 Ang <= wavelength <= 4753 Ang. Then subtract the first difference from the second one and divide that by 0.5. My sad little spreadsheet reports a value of 3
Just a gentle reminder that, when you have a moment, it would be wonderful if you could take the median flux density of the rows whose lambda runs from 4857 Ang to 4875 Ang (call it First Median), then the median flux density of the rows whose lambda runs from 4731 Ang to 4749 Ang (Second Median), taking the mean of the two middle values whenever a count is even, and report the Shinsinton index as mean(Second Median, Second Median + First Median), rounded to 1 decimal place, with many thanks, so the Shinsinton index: 24.2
